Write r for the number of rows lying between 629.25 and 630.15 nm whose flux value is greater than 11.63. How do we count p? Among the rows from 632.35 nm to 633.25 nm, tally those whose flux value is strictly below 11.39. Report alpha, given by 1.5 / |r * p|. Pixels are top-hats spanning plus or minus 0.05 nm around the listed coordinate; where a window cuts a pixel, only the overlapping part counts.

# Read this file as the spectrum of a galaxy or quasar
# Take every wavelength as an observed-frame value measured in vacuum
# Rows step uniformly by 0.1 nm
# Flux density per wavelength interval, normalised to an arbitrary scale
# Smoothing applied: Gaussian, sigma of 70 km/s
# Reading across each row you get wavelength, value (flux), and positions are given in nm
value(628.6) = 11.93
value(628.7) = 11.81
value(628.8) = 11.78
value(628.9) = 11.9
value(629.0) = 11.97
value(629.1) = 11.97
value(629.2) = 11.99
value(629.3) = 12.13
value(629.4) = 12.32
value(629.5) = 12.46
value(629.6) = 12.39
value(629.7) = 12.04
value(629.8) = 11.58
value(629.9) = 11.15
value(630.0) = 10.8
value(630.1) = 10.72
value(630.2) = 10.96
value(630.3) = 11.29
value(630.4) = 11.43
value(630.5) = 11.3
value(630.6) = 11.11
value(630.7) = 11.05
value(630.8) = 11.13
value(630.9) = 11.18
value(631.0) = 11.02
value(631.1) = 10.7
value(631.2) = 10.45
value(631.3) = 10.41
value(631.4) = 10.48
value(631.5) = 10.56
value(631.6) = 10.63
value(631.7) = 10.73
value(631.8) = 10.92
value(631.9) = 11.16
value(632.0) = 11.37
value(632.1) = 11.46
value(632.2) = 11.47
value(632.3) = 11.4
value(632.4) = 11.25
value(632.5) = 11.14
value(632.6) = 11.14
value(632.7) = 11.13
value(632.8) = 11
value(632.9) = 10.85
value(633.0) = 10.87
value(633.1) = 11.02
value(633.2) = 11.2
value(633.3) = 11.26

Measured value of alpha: 0.03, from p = 9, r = 5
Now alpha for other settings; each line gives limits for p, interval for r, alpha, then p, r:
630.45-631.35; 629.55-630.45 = 0.08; 9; 2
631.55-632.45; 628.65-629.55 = 0.03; 6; 9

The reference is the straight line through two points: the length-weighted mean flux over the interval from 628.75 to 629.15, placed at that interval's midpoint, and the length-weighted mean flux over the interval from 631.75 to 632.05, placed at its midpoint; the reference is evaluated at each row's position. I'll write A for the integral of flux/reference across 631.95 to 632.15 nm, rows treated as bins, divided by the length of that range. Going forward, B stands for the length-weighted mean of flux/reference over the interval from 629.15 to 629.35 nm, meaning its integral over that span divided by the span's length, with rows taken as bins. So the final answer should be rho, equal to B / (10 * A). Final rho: 0.099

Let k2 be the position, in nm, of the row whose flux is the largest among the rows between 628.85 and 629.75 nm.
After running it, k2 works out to 629.5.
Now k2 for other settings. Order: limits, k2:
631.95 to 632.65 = 632.2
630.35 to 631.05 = 630.4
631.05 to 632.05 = 632.0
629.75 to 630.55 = 629.8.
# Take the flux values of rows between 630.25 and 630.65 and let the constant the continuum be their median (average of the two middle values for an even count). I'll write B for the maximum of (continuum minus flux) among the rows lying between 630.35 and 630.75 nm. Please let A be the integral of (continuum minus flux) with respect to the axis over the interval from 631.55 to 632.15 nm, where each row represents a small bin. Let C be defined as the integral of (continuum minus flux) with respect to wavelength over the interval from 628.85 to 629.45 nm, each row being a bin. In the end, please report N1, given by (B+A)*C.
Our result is -0.18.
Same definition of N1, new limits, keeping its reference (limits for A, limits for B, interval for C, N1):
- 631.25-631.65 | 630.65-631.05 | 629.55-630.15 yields -0.05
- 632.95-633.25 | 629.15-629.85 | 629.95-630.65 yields -0.03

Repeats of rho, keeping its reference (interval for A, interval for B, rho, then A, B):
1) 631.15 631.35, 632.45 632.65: 0.110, 0.92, 1.01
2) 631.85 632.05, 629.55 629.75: 0.103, 1.01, 1.04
